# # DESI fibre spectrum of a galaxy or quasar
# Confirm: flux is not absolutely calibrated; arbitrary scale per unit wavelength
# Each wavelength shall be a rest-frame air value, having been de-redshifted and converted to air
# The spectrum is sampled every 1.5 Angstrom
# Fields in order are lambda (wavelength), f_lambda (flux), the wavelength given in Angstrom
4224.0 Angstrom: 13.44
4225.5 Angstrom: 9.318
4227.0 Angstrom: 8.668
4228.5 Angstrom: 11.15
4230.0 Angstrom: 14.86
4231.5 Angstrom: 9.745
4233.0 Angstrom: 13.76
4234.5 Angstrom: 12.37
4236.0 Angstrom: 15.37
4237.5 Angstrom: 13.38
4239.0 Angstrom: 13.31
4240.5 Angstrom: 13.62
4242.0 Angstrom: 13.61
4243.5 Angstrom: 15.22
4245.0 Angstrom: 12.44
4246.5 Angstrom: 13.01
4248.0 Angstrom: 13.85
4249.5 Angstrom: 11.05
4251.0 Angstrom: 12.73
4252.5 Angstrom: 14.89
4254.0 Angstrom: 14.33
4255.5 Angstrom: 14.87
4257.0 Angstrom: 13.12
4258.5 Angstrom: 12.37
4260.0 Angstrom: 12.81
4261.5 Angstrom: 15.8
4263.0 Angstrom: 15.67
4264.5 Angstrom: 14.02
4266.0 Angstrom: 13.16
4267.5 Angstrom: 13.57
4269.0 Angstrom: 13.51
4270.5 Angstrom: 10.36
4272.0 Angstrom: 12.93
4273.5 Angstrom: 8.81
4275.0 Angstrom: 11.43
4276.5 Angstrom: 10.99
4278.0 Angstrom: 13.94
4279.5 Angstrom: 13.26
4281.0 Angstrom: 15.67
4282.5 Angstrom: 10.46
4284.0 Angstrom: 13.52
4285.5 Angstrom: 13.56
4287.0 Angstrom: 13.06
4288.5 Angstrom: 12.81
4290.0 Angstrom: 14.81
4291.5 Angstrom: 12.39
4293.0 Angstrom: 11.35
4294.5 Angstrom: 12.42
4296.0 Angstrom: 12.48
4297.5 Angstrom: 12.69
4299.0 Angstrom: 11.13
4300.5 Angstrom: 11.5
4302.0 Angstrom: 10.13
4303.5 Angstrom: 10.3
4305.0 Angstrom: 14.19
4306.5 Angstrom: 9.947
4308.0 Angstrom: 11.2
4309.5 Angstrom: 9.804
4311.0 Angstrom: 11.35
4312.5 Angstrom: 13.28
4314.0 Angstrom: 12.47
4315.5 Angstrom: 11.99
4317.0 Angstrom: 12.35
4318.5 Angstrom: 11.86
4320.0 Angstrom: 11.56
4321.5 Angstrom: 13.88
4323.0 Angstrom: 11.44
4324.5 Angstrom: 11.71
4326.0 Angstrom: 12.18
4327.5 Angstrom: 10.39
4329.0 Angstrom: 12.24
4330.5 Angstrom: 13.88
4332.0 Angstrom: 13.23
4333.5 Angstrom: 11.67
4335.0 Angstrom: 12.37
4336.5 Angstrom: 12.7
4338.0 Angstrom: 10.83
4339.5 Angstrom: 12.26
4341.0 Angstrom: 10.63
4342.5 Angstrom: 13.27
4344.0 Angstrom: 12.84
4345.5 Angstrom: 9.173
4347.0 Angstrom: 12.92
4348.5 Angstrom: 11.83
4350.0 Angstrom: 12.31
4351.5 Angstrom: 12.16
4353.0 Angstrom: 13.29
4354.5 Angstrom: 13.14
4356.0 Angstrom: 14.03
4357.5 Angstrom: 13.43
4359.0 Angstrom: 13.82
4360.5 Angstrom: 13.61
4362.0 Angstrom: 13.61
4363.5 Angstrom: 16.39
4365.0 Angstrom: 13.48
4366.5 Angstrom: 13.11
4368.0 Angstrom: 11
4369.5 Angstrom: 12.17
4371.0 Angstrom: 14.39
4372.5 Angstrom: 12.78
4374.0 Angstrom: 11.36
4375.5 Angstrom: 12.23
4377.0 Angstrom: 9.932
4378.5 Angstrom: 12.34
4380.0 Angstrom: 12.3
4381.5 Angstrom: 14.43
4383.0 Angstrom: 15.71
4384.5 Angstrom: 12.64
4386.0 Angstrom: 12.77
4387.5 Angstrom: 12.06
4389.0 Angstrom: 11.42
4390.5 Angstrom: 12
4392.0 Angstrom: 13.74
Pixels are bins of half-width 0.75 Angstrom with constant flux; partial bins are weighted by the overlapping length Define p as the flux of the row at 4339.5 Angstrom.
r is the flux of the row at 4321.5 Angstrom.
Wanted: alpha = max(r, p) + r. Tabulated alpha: 27.8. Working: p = 12.26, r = 13.88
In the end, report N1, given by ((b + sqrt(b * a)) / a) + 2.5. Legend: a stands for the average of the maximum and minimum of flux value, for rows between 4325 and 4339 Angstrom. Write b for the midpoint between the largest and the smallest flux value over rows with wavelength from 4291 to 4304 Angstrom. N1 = 4.41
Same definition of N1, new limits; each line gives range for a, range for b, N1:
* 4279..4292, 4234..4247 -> 4.59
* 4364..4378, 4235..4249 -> 4.71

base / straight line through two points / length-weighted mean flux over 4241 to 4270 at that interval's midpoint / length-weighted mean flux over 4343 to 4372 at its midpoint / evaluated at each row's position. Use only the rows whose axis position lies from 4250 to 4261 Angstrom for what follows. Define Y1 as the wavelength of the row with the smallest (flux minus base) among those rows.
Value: 4258.5 Angstrom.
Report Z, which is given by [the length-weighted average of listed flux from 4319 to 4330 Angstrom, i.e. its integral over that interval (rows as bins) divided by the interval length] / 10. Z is 1.20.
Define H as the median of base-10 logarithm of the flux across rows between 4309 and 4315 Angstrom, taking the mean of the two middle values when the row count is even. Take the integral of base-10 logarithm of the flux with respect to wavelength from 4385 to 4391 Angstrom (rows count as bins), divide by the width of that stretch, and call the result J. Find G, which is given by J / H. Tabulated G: 1.006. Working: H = 1.08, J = 1.08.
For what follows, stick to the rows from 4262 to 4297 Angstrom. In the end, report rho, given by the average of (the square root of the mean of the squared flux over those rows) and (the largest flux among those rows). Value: 14.3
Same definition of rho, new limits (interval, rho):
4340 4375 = 14.6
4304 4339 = 13.1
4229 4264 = 14.7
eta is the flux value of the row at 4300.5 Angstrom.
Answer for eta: 11.5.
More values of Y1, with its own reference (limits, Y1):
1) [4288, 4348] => 4345.5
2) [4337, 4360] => 4345.5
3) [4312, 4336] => 4327.5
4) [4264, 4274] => 4273.5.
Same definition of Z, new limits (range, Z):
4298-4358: 1.20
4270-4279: 1.15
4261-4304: 1.26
